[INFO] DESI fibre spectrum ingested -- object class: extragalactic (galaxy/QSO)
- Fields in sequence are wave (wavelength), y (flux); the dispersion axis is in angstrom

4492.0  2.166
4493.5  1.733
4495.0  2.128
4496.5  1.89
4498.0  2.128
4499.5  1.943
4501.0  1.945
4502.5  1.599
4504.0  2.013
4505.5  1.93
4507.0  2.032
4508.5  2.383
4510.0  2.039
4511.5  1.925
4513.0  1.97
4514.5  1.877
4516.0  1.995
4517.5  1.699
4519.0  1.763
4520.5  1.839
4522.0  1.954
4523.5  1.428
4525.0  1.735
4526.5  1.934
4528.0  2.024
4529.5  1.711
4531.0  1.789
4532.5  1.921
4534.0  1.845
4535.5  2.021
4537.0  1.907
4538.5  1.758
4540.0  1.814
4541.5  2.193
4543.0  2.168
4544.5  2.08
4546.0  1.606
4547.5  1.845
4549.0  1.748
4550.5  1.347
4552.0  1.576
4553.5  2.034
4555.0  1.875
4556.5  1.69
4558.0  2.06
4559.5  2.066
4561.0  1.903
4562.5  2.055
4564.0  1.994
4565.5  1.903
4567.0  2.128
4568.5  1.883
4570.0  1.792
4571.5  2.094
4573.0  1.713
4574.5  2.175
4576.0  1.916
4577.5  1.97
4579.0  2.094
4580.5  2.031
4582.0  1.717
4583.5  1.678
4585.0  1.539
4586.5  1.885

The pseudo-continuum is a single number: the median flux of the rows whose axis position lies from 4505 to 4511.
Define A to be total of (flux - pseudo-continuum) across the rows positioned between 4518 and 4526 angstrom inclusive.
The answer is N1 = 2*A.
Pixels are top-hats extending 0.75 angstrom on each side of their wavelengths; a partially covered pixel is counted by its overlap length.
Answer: -2.9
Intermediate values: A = -1.5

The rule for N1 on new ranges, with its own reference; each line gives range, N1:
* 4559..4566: -0.5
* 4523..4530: -2.7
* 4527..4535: -1.8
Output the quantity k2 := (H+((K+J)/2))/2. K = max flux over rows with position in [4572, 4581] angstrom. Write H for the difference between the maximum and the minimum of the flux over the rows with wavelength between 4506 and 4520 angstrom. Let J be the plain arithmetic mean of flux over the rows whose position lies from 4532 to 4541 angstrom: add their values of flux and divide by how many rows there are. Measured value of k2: 1.36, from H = 0.68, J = 1.878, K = 2.175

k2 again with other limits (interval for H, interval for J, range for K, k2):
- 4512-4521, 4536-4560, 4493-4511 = 1.21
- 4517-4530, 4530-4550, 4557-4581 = 1.32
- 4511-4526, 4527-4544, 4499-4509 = 1.36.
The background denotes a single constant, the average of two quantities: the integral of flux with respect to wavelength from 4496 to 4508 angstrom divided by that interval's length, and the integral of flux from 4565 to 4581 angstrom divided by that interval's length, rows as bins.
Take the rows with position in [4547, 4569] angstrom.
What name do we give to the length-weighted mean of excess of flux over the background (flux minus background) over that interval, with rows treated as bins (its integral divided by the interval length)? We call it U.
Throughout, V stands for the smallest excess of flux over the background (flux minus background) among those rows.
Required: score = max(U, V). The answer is -0.09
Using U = -0.085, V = -0.61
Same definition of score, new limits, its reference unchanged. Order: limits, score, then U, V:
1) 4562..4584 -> -0.01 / -0.014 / -0.28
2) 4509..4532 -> -0.11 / -0.107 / -0.53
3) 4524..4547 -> -0.06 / -0.064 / -0.35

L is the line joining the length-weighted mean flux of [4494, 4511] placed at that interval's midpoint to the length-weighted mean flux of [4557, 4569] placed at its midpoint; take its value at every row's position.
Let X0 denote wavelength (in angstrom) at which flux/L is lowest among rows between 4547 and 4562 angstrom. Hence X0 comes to 4550.5 angstrom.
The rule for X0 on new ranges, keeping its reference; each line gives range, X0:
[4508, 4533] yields 4523.5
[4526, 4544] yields 4529.5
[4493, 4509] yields 4502.5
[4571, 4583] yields 4573.0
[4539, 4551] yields 4550.5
